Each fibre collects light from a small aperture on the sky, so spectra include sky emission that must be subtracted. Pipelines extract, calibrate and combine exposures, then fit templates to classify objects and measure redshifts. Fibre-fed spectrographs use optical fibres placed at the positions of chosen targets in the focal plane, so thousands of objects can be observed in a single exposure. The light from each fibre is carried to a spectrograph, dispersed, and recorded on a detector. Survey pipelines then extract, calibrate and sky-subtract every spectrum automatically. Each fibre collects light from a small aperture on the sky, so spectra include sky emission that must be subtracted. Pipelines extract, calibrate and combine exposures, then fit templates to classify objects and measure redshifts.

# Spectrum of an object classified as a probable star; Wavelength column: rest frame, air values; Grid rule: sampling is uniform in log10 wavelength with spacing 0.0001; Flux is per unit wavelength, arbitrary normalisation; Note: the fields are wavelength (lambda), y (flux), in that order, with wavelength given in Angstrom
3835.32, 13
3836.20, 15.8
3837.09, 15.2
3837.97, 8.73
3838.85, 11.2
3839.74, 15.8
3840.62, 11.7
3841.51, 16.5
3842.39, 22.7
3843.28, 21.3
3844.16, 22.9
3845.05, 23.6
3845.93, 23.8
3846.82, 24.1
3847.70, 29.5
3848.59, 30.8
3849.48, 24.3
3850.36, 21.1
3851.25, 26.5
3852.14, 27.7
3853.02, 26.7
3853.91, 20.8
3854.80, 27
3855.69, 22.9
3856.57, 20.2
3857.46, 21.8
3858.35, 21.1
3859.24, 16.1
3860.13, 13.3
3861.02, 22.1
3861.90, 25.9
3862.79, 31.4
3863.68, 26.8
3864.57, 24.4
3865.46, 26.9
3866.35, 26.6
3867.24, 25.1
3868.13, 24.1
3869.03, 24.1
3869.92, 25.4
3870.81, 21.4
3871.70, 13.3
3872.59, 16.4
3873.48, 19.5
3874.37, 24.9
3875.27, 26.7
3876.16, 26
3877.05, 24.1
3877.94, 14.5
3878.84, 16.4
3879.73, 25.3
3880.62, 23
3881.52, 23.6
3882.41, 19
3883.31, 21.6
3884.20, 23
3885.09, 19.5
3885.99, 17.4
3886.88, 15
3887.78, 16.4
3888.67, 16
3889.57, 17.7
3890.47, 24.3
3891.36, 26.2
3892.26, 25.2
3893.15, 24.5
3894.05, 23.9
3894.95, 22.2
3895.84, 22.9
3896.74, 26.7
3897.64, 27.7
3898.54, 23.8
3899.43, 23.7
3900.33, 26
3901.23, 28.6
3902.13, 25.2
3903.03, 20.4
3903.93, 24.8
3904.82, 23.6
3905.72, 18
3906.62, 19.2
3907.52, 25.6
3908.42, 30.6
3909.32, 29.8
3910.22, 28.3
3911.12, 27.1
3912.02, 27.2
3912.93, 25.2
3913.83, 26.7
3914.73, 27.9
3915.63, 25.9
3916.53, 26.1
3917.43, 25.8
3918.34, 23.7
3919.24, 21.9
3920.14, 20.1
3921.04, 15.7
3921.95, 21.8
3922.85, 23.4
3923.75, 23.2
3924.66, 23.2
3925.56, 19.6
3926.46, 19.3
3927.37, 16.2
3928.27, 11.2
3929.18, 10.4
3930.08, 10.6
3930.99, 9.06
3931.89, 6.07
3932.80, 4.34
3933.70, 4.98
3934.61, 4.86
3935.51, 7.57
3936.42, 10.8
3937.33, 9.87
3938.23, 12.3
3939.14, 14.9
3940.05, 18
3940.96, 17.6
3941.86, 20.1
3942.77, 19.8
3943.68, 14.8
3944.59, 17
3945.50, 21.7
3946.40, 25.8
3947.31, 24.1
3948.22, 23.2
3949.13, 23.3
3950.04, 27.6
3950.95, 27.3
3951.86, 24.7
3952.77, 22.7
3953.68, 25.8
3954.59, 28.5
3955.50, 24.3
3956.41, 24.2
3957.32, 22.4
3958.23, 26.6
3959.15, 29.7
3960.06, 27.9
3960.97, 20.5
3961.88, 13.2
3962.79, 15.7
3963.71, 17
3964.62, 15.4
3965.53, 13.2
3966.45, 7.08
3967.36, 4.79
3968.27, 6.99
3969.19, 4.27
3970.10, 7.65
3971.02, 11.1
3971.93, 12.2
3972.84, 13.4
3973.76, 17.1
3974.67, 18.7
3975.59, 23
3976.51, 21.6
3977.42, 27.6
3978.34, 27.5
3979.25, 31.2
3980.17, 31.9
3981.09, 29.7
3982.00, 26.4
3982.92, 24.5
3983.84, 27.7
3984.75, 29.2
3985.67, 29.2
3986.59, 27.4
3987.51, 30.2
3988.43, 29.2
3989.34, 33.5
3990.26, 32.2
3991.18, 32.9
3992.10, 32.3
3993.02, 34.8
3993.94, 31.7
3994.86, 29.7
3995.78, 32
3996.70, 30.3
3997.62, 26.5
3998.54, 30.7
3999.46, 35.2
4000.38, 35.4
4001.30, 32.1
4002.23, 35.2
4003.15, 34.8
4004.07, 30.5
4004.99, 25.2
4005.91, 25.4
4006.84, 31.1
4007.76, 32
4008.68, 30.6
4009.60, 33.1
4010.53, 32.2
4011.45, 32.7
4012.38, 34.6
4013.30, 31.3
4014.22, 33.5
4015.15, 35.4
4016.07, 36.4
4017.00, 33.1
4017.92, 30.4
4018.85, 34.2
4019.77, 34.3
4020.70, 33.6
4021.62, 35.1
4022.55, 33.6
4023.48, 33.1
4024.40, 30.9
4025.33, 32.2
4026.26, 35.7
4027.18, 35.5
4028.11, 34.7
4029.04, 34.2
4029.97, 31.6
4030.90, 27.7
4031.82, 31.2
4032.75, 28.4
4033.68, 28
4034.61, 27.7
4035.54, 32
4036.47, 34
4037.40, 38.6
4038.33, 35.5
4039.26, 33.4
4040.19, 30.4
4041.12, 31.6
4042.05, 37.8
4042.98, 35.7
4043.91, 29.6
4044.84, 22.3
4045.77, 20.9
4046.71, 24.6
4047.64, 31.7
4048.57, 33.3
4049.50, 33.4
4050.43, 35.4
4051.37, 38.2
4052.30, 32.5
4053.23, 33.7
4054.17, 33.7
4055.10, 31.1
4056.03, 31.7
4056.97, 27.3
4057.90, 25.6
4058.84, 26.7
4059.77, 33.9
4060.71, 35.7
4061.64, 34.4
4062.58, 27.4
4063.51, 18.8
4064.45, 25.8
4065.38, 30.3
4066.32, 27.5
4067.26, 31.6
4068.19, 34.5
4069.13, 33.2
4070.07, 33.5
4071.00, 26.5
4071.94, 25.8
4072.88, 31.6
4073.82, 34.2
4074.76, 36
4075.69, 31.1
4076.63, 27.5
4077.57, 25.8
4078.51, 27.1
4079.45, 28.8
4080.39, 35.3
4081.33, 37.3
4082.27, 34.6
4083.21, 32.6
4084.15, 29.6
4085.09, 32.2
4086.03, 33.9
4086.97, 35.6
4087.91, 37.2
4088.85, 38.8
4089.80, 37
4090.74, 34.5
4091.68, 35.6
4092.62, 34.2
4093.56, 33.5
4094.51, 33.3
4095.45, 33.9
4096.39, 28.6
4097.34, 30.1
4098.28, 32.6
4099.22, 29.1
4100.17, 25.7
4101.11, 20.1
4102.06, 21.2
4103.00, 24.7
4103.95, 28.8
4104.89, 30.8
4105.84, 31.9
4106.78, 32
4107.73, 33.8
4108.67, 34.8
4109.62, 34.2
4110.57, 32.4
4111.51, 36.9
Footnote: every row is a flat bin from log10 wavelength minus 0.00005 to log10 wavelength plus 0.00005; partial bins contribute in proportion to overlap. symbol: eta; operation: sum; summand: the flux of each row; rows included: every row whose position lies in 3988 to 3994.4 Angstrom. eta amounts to 227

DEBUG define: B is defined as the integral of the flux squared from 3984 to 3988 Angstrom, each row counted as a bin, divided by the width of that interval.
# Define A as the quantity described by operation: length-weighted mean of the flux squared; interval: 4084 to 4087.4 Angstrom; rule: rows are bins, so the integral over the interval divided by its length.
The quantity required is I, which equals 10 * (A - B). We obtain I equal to 2640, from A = 1100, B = 836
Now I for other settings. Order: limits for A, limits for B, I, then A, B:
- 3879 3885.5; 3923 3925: -529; 486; 539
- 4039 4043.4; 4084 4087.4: 488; 1149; 1100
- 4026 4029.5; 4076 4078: 4939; 1225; 731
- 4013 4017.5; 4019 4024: 77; 1160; 1152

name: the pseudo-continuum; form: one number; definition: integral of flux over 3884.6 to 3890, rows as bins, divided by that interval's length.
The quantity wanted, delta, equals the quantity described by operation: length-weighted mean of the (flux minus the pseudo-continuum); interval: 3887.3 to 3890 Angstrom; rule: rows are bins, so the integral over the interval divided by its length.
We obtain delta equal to 0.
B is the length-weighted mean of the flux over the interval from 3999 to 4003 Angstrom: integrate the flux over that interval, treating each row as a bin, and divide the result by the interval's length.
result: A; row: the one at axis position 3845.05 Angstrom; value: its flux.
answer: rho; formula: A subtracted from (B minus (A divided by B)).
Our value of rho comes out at 10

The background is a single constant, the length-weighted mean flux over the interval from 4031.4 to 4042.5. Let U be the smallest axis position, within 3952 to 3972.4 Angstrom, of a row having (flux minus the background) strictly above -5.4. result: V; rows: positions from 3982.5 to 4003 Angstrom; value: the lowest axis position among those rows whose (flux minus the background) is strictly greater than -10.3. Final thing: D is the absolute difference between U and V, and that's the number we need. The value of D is 28.3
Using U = 3954.59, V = 3982.92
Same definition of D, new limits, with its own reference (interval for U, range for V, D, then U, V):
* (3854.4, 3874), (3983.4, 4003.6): 129.0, 3854.80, 3983.84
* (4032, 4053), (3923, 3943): 109.0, 4032.75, 3923.75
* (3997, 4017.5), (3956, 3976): 42.1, 3998.54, 3956.41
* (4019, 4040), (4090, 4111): 71.0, 4019.77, 4090.74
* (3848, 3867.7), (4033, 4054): 185.1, 3848.59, 4033.68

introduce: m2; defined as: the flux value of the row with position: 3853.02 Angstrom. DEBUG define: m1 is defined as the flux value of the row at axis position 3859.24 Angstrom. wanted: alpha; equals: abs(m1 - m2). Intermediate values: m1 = 16.1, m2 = 26.7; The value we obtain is 11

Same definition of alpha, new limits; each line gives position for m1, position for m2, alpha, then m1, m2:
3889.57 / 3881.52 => 6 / 17.7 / 23.6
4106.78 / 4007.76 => 0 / 32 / 32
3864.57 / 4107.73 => 9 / 24.4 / 33.8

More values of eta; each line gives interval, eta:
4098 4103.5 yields 153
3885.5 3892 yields 133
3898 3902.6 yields 127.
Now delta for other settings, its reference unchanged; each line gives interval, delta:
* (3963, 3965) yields -1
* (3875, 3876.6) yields 9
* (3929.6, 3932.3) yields -8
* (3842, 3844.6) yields 5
